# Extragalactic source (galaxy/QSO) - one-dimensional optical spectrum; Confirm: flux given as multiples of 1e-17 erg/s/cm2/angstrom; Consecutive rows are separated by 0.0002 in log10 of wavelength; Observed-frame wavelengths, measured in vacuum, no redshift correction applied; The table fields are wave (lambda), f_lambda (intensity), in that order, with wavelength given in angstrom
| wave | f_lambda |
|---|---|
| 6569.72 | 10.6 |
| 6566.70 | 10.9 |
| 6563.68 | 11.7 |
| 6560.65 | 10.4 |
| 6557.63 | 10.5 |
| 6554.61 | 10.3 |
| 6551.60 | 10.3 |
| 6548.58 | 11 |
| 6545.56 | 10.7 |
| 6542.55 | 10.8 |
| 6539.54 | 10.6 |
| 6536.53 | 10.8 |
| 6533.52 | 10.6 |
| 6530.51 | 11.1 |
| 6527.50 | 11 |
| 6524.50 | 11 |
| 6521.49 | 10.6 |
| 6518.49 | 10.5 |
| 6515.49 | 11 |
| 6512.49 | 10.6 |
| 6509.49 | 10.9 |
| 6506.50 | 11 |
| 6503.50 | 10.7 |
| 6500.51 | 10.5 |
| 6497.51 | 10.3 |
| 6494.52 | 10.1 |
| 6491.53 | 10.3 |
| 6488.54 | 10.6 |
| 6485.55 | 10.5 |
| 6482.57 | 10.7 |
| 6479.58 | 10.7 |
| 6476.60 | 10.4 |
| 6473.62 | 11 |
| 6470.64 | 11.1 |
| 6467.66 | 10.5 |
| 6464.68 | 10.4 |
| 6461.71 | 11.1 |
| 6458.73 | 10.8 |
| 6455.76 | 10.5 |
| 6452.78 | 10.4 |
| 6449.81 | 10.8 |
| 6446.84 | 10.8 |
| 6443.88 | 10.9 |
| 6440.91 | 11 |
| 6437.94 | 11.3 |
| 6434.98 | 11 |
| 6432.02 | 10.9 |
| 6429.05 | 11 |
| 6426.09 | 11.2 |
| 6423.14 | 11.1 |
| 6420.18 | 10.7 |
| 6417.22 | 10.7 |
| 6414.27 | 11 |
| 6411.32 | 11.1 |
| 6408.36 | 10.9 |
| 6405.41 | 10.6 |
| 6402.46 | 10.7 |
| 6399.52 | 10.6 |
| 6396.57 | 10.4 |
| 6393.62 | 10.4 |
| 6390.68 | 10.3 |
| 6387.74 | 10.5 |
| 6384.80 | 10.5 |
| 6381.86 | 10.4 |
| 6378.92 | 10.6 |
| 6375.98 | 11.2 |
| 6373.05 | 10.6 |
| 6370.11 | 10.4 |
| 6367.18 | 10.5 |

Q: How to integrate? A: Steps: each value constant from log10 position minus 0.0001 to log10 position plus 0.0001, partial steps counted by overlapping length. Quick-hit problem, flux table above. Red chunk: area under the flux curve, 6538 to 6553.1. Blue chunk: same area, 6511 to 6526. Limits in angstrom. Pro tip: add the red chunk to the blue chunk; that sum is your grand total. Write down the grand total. 322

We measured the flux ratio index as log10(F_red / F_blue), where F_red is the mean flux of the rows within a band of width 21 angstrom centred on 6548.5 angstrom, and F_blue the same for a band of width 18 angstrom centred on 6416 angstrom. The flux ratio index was -0.013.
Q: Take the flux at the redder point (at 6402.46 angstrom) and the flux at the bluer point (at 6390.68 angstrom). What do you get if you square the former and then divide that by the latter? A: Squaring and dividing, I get 11.1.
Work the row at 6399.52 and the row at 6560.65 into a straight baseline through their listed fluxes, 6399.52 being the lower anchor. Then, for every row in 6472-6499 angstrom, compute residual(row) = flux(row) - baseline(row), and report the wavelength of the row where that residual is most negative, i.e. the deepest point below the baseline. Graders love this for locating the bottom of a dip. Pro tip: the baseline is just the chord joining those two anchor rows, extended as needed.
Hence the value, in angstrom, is 6494.52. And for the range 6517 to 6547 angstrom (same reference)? 6518.49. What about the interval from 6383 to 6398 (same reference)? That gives 6390.68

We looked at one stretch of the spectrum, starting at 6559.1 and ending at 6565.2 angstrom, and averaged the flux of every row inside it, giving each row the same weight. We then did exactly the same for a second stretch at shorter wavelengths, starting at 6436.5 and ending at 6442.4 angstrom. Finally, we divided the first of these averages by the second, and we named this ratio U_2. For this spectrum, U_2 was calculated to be 0.99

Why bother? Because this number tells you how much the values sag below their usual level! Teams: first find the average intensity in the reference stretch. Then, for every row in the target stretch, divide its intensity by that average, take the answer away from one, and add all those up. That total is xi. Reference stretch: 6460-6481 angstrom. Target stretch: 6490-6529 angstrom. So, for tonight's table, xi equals 0.11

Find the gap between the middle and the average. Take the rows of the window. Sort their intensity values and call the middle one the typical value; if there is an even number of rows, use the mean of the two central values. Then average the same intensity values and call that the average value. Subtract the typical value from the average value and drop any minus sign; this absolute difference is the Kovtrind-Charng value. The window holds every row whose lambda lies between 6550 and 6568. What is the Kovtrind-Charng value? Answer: 0.23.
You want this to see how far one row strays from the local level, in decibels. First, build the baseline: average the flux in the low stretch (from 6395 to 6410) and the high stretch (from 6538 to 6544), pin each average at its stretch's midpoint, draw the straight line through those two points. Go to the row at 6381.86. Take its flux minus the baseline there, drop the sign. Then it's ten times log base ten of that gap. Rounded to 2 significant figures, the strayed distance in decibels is -6.4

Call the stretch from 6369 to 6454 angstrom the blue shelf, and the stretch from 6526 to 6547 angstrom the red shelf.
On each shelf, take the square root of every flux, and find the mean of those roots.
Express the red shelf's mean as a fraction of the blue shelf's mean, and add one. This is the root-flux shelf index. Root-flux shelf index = 2.00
